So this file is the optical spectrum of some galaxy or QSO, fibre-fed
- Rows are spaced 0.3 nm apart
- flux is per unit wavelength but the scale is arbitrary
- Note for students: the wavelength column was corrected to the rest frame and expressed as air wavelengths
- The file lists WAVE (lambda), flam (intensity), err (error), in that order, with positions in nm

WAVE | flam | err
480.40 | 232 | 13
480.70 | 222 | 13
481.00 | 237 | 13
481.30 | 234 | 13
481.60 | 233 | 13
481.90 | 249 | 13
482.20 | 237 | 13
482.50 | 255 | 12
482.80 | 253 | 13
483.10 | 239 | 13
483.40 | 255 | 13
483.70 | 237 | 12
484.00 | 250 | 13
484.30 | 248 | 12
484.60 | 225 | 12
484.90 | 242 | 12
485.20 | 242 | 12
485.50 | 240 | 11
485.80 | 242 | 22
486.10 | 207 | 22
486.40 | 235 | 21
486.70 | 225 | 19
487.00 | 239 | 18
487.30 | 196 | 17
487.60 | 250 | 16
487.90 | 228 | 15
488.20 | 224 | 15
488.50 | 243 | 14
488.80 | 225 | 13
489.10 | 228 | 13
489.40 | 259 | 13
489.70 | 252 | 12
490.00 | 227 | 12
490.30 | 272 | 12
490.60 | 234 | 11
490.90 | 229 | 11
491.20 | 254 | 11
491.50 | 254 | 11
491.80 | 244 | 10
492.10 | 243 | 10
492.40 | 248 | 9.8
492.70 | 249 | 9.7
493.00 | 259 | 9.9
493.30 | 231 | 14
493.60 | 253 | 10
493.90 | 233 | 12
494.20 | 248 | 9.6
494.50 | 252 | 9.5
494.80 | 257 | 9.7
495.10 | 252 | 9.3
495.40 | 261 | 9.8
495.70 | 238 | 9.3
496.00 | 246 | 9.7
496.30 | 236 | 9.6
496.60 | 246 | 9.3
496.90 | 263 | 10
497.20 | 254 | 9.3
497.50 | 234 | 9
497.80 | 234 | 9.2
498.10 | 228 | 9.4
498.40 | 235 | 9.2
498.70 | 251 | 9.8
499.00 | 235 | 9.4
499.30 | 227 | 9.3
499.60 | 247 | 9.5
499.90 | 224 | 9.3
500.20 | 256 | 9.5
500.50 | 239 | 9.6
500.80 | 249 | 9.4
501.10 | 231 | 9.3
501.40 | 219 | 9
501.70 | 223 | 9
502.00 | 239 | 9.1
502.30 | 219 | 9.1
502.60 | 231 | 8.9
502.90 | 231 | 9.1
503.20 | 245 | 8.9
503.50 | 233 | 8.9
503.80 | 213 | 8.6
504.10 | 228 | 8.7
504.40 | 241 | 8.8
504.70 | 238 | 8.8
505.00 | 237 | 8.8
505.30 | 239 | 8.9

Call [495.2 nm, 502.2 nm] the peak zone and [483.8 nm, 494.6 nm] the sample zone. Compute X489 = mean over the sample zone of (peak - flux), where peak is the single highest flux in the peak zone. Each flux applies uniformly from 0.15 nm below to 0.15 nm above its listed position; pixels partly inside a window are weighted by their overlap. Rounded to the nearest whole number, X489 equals 23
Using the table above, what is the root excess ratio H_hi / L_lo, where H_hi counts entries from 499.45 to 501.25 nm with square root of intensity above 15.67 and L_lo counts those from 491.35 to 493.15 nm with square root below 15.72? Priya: 1.5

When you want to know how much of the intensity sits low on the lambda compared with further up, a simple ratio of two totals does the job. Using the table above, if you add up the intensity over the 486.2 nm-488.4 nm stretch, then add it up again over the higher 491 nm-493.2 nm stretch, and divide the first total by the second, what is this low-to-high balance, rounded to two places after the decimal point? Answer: 0.91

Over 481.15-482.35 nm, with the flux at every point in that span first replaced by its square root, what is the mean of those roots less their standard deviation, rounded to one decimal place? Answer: 15.2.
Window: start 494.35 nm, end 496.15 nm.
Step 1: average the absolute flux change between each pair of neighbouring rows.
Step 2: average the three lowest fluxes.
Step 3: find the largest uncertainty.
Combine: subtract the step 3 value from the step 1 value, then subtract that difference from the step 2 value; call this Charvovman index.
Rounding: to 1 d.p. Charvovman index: 245.1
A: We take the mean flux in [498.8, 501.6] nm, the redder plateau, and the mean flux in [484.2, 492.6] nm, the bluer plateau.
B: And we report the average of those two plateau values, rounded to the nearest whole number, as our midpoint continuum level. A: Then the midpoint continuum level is 237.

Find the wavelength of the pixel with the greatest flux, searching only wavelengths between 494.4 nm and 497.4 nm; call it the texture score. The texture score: 496.90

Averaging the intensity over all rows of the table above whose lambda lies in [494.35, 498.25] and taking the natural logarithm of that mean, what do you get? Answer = 5.51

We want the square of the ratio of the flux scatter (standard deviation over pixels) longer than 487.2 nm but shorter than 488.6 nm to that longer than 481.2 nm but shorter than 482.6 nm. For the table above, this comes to 4.5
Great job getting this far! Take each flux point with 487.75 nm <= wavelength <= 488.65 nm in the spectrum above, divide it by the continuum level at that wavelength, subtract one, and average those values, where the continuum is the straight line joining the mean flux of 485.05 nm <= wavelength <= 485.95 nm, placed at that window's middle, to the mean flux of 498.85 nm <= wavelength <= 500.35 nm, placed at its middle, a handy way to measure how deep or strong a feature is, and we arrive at -0.037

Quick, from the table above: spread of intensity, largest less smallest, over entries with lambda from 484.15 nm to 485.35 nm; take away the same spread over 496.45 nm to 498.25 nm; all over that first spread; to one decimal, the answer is -0.5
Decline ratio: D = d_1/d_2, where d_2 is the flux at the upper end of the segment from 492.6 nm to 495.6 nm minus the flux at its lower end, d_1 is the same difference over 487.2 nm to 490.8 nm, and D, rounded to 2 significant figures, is 3.2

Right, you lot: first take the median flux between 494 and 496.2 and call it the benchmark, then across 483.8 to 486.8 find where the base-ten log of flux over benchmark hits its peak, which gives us 484.00 nm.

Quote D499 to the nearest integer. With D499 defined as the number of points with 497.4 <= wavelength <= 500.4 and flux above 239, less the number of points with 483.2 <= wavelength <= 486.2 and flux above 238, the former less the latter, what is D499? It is -4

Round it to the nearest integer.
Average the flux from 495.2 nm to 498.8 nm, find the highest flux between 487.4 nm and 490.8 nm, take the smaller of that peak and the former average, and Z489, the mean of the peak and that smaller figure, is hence 258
